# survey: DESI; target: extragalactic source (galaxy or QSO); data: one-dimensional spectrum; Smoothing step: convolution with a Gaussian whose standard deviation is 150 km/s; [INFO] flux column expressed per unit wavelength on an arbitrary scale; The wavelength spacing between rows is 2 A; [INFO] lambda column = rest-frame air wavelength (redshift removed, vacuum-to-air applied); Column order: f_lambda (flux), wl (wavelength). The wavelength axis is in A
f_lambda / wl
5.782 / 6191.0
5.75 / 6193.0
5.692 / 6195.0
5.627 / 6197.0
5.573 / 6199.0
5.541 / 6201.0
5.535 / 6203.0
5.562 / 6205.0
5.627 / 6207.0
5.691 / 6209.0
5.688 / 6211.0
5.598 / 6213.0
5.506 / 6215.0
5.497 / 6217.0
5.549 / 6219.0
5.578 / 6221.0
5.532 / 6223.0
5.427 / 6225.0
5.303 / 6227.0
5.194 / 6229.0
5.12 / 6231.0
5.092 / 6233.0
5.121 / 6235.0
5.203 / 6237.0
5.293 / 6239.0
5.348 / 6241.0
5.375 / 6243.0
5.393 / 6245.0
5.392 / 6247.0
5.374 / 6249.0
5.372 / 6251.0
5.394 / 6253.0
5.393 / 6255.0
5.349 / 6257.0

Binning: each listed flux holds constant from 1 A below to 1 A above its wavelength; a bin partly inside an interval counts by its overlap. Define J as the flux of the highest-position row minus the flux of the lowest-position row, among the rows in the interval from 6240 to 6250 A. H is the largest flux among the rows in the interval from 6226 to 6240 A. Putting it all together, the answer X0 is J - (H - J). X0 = -5.25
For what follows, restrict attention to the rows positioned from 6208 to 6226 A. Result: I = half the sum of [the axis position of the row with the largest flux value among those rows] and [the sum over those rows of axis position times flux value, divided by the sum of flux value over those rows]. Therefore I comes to 6213.0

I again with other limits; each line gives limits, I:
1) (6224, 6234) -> 6227.0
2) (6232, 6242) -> 6239.0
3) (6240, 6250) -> 6245.0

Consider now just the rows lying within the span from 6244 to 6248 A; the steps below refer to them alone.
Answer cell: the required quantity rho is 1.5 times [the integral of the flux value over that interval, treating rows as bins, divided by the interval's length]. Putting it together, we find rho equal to 8.09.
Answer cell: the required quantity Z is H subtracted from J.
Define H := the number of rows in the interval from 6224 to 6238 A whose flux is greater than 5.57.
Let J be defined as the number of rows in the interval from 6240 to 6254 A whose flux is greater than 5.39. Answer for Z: 3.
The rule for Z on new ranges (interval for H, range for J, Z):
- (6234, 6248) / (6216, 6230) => 5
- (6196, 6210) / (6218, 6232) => 0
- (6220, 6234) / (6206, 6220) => 6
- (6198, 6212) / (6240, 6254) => -1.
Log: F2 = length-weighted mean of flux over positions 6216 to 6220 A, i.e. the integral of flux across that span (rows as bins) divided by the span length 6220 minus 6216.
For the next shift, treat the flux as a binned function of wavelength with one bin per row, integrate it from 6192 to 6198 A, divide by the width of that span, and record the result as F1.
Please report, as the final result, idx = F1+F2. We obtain 11.2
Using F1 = 5.69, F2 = 5.52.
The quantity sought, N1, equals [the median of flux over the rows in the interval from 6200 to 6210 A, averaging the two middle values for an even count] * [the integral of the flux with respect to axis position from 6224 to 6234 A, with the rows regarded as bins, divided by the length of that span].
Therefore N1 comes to 29.1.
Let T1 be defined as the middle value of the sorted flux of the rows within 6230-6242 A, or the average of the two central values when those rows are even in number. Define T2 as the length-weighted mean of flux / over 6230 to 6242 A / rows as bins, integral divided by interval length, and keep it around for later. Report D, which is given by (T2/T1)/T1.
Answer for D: 0.195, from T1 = 5.2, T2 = 5.2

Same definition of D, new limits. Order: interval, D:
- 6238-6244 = 0.187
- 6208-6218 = 0.179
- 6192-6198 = 0.176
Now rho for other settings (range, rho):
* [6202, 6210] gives 8.41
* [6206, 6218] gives 8.40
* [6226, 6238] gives 7.76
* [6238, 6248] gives 8.04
